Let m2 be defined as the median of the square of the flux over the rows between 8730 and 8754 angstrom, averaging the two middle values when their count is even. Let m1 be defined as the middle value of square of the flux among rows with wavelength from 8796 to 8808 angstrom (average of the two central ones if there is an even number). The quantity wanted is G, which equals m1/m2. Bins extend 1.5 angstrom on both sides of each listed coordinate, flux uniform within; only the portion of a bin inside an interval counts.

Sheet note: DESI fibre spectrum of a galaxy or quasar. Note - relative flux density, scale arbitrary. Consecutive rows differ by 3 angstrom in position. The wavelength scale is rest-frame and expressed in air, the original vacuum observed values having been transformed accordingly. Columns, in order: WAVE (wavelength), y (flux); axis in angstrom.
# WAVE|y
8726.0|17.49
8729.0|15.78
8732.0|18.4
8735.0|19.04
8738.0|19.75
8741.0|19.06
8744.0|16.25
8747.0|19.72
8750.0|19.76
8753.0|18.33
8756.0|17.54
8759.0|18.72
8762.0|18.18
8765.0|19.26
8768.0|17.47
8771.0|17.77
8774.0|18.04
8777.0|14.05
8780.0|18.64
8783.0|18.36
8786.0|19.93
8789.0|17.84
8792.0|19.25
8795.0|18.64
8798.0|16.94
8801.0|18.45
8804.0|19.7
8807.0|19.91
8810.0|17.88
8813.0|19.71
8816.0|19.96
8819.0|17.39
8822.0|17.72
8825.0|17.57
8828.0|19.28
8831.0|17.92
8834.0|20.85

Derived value 1.00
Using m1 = 364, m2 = 363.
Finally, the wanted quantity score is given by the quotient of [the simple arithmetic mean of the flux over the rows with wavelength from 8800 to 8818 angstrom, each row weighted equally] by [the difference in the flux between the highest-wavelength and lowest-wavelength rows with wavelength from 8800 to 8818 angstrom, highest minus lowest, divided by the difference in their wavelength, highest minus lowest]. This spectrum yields 191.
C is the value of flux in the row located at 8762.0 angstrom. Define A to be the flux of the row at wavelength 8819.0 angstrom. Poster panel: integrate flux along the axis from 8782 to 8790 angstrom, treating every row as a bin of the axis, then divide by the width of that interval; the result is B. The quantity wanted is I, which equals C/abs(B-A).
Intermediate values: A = 17.39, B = 18.8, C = 18.18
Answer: 13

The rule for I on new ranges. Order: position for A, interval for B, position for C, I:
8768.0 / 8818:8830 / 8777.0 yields 26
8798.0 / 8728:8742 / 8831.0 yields 12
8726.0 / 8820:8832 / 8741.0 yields 31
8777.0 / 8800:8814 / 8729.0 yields 3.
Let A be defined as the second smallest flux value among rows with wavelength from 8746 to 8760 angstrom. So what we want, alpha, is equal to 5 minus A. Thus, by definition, -13.3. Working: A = 18.33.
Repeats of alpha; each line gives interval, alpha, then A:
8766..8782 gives -12.5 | 17.47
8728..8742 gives -13.4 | 18.4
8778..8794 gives -13.4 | 18.36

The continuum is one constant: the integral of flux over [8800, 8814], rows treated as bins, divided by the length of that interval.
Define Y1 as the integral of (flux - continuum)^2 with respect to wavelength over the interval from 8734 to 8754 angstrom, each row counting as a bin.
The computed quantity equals 30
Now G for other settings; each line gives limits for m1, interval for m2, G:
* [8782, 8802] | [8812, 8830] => 0.99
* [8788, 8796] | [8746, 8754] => 0.89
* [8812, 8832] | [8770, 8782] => 1.00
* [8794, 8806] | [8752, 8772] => 1.04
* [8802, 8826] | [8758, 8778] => 1.09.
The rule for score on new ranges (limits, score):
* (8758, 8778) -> -68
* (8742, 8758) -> 170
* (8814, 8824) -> -49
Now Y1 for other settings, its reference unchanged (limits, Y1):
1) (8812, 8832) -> 29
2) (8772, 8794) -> 92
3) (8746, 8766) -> 15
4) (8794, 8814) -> 25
